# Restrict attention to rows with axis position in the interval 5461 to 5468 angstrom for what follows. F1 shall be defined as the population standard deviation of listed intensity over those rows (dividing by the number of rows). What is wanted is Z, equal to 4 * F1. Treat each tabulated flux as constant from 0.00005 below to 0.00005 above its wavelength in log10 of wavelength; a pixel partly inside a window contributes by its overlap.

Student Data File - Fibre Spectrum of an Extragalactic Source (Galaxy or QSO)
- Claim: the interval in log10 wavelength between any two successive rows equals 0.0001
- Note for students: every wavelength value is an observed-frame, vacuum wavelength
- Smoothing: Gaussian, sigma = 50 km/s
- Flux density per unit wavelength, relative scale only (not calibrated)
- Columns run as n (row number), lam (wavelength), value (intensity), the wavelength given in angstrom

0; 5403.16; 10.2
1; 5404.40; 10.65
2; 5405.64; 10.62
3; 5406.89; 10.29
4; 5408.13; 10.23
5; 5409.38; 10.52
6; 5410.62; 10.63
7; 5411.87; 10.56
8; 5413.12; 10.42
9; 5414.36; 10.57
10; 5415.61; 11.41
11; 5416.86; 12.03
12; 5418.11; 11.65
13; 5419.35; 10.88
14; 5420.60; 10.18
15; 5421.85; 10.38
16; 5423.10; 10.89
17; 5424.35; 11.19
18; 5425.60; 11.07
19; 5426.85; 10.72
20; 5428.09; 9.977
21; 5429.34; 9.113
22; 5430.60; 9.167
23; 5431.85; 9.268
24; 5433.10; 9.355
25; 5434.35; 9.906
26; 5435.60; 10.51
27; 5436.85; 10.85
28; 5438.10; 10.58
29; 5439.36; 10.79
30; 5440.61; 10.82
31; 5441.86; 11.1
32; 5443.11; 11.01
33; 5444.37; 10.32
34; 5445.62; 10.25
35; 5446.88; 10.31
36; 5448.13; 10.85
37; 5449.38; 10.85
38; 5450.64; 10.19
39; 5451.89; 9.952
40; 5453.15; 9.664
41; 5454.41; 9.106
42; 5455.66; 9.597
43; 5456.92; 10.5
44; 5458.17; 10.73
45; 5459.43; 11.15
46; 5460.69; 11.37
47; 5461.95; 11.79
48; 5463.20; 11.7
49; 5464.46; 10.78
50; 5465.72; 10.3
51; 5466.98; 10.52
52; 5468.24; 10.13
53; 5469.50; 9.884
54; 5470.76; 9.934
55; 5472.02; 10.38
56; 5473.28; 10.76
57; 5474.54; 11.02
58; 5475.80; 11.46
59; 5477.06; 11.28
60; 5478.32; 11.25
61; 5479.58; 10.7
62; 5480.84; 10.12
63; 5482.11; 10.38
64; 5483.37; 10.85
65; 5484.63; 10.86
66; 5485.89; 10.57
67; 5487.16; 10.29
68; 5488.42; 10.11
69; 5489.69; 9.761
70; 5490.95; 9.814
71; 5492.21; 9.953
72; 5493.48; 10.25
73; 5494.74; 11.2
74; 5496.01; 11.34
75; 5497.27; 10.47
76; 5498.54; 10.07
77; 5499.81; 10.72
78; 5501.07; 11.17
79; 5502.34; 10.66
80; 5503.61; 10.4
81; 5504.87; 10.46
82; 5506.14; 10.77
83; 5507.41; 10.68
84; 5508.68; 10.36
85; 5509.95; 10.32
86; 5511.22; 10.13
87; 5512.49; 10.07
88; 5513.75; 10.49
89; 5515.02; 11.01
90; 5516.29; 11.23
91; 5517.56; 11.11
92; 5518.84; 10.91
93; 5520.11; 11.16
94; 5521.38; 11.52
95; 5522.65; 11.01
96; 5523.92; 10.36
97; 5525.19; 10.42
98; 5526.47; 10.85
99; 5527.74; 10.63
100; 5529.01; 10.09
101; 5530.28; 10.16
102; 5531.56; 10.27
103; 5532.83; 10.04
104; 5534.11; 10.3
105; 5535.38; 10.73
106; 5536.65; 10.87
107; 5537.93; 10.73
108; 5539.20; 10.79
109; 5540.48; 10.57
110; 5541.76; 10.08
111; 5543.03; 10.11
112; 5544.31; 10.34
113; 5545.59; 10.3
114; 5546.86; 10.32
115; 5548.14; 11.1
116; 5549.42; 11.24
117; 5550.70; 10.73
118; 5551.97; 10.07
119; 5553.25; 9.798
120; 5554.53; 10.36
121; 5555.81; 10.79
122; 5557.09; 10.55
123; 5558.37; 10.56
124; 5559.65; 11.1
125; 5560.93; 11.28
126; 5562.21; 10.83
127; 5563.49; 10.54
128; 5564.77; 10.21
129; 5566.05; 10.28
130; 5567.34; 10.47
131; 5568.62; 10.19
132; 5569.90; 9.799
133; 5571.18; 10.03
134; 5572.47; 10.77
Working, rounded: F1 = 0.61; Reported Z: 2.5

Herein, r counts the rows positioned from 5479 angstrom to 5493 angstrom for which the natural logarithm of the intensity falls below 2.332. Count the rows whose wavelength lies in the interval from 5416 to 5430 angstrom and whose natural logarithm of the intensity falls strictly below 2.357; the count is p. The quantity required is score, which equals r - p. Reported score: 2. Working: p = 4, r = 6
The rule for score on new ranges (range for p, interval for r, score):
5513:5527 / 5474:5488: -1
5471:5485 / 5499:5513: -1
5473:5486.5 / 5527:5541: 2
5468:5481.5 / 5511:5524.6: -3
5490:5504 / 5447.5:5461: -1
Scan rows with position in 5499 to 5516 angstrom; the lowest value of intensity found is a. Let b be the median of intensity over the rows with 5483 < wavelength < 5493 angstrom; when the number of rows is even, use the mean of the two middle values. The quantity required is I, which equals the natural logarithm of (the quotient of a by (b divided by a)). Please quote 2.30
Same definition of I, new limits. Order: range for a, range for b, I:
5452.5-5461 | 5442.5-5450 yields 2.06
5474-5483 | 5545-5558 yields 2.28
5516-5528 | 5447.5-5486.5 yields 2.31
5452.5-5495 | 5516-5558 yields 2.06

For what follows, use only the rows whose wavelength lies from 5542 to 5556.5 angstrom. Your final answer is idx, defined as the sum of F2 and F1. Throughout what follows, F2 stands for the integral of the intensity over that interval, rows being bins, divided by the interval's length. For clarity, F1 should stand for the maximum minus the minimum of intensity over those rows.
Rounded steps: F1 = 1.4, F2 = 10.5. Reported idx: 11.9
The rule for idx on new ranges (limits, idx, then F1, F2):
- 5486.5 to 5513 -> 12.0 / 1.6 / 10.4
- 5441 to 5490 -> 13.2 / 2.7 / 10.6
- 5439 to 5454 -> 11.9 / 1.4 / 10.5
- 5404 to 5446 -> 13.4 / 2.9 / 10.5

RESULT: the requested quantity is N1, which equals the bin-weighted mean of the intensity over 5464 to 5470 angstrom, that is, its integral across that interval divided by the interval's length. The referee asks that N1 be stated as 10.3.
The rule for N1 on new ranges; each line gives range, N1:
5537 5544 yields 10.5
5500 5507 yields 10.7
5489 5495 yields 10.1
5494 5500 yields 10.8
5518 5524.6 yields 11.0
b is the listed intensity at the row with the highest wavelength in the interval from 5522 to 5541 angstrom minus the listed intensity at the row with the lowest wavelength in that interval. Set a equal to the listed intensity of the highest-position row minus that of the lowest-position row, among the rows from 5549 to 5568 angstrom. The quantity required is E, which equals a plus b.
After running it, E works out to -1.2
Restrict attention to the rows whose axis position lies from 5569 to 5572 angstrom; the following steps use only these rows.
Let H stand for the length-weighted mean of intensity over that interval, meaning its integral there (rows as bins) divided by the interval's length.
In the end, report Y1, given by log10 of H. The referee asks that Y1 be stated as 1.00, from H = 10.0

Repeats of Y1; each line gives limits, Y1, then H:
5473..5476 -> 1.04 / 11.1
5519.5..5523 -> 1.05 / 11.3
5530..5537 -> 1.02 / 10.4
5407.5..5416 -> 1.03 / 10.6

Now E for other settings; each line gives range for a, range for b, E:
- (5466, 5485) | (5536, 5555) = -0.2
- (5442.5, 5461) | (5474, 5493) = -0.7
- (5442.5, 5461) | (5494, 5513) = -0.8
